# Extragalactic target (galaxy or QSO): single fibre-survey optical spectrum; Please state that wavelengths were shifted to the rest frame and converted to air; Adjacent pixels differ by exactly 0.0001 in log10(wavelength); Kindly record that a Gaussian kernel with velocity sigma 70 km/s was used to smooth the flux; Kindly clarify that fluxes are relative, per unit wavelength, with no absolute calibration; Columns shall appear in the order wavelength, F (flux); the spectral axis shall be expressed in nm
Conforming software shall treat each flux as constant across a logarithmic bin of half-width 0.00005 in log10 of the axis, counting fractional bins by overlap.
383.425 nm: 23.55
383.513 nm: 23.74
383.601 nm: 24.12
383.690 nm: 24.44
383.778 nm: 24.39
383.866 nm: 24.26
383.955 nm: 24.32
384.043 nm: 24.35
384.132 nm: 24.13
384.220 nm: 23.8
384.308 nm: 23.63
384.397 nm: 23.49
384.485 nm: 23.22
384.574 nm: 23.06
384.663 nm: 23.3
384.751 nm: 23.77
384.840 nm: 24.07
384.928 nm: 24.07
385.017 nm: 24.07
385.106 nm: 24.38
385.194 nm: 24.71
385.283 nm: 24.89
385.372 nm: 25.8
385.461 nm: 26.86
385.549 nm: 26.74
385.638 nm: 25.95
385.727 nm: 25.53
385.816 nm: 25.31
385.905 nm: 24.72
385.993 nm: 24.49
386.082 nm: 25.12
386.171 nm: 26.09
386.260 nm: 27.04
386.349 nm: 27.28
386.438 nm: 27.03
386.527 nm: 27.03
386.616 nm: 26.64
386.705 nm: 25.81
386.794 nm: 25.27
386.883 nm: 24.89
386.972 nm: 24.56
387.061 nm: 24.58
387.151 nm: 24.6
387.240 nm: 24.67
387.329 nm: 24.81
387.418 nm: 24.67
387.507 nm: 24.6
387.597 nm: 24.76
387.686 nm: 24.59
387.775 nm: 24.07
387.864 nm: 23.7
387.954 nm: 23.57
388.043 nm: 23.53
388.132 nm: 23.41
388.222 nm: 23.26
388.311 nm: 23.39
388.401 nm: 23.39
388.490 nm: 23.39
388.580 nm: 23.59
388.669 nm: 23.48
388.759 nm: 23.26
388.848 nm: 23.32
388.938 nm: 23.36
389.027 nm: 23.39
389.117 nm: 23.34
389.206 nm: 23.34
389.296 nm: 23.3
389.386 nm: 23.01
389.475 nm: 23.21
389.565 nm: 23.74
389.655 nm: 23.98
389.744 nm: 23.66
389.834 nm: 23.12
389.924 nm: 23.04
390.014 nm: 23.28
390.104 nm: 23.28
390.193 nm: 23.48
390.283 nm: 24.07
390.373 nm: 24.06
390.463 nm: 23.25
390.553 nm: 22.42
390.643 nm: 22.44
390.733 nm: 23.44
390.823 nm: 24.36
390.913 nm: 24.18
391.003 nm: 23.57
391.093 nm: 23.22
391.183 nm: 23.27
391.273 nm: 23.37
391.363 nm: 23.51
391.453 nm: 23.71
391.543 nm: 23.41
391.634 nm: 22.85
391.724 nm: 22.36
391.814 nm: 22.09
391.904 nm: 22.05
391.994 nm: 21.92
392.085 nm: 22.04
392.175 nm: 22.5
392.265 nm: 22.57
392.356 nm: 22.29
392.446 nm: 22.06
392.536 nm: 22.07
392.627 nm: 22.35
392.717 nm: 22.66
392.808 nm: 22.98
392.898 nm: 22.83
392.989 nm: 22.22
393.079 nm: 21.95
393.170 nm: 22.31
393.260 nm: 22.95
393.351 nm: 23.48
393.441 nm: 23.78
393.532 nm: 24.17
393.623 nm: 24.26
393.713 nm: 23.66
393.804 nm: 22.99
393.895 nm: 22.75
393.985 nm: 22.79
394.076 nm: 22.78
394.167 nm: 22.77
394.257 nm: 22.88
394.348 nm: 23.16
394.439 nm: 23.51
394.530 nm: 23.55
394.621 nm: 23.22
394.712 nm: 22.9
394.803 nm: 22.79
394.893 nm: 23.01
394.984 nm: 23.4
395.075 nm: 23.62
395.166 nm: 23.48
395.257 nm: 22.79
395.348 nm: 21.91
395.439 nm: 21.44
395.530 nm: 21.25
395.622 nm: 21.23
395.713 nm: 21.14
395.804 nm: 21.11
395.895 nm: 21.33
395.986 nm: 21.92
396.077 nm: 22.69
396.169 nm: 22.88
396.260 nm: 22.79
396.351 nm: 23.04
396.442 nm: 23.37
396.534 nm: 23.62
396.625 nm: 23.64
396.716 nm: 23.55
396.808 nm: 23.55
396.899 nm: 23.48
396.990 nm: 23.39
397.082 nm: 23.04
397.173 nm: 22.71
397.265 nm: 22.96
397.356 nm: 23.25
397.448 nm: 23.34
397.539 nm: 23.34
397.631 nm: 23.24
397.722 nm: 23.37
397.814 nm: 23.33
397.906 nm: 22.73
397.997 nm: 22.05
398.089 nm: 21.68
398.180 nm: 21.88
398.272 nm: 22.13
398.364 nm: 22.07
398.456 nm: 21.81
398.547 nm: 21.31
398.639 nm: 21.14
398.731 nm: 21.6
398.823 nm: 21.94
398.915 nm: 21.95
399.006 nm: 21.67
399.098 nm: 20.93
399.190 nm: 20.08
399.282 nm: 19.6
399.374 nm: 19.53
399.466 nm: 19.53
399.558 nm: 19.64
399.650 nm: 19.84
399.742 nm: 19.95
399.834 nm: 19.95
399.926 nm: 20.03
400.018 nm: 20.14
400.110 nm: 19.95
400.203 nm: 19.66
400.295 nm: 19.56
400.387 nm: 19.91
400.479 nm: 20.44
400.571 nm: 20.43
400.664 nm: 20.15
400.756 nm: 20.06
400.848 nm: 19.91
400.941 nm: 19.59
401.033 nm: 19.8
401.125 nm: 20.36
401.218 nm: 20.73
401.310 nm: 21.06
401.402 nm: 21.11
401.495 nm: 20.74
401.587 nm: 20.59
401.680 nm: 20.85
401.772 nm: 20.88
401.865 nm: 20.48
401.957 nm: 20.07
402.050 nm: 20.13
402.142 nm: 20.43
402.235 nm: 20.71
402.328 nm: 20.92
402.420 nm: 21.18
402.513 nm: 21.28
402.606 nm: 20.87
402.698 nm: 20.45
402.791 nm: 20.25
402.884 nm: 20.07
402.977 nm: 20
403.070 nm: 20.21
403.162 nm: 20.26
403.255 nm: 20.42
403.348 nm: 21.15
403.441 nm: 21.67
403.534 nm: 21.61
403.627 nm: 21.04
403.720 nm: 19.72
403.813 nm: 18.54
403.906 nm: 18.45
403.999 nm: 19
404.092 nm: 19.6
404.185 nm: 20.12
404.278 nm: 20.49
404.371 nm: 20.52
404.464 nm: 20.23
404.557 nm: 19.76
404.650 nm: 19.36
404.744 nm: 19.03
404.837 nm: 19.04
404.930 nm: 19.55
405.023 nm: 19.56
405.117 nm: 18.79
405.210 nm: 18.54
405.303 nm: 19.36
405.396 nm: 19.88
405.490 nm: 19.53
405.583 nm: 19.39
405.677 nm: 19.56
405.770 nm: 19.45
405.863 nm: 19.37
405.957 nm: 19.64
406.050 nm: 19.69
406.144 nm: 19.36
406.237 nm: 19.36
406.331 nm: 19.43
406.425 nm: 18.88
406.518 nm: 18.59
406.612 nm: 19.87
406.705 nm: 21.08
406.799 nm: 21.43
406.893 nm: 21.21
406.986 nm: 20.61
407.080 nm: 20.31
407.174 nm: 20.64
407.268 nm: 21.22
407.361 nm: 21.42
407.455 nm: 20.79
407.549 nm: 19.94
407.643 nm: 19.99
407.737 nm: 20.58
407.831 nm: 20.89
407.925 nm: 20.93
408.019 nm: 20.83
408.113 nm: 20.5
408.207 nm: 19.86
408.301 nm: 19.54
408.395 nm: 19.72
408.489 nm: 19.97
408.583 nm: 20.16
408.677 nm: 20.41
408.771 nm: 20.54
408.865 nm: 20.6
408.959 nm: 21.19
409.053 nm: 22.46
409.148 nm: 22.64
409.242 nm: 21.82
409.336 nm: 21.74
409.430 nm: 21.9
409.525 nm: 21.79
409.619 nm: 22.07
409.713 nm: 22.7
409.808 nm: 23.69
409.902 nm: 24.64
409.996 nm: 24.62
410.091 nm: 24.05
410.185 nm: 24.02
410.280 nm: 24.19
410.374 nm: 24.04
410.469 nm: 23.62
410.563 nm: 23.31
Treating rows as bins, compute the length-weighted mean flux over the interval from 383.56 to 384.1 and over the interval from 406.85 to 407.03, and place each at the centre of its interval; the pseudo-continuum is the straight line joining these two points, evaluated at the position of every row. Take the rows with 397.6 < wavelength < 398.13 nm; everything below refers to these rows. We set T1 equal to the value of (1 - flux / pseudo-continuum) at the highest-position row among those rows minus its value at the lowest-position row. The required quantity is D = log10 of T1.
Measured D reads -1.2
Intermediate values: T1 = 0.067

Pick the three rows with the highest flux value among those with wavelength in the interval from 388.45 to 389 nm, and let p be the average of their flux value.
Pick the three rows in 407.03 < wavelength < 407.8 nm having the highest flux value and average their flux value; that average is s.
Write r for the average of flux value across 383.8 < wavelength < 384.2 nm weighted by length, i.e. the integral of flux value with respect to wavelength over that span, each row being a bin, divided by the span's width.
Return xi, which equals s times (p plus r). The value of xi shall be 1009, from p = 23.5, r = 24.2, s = 21.1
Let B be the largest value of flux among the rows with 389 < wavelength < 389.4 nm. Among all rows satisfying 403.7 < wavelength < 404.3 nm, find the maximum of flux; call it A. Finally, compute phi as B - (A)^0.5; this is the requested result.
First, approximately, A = 20.49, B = 23.39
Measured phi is 18.9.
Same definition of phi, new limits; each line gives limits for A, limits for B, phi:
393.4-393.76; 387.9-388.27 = 18.6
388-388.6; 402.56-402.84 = 16.0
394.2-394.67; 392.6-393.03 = 18.1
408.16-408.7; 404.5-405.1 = 15.2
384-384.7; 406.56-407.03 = 16.5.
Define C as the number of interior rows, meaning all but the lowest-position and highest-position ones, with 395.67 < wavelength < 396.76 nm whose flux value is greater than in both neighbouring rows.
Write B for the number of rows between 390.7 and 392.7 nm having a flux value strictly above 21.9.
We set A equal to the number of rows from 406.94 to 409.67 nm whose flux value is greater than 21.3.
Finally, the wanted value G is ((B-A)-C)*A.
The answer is 96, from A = 8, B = 22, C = 2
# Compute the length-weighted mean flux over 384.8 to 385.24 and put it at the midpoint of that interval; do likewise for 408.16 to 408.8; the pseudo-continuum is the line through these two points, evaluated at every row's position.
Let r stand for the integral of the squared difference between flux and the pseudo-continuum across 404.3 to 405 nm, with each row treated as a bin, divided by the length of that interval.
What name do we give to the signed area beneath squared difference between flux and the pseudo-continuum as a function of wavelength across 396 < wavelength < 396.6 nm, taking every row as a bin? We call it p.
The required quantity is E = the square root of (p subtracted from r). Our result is 0.93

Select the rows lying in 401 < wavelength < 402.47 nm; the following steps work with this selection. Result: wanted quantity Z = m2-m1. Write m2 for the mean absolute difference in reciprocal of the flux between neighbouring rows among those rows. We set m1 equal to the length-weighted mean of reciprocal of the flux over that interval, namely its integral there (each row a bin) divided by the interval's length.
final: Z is -0.0478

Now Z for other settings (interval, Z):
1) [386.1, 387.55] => -0.0387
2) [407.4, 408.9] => -0.0485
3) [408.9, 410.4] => -0.0429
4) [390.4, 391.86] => -0.0423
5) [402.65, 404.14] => -0.0486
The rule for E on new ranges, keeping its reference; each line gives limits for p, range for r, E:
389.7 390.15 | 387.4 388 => 0.62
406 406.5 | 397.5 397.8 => 1.04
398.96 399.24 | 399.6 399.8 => 1.63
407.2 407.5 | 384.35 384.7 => 0.99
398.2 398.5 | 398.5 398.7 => 0.57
